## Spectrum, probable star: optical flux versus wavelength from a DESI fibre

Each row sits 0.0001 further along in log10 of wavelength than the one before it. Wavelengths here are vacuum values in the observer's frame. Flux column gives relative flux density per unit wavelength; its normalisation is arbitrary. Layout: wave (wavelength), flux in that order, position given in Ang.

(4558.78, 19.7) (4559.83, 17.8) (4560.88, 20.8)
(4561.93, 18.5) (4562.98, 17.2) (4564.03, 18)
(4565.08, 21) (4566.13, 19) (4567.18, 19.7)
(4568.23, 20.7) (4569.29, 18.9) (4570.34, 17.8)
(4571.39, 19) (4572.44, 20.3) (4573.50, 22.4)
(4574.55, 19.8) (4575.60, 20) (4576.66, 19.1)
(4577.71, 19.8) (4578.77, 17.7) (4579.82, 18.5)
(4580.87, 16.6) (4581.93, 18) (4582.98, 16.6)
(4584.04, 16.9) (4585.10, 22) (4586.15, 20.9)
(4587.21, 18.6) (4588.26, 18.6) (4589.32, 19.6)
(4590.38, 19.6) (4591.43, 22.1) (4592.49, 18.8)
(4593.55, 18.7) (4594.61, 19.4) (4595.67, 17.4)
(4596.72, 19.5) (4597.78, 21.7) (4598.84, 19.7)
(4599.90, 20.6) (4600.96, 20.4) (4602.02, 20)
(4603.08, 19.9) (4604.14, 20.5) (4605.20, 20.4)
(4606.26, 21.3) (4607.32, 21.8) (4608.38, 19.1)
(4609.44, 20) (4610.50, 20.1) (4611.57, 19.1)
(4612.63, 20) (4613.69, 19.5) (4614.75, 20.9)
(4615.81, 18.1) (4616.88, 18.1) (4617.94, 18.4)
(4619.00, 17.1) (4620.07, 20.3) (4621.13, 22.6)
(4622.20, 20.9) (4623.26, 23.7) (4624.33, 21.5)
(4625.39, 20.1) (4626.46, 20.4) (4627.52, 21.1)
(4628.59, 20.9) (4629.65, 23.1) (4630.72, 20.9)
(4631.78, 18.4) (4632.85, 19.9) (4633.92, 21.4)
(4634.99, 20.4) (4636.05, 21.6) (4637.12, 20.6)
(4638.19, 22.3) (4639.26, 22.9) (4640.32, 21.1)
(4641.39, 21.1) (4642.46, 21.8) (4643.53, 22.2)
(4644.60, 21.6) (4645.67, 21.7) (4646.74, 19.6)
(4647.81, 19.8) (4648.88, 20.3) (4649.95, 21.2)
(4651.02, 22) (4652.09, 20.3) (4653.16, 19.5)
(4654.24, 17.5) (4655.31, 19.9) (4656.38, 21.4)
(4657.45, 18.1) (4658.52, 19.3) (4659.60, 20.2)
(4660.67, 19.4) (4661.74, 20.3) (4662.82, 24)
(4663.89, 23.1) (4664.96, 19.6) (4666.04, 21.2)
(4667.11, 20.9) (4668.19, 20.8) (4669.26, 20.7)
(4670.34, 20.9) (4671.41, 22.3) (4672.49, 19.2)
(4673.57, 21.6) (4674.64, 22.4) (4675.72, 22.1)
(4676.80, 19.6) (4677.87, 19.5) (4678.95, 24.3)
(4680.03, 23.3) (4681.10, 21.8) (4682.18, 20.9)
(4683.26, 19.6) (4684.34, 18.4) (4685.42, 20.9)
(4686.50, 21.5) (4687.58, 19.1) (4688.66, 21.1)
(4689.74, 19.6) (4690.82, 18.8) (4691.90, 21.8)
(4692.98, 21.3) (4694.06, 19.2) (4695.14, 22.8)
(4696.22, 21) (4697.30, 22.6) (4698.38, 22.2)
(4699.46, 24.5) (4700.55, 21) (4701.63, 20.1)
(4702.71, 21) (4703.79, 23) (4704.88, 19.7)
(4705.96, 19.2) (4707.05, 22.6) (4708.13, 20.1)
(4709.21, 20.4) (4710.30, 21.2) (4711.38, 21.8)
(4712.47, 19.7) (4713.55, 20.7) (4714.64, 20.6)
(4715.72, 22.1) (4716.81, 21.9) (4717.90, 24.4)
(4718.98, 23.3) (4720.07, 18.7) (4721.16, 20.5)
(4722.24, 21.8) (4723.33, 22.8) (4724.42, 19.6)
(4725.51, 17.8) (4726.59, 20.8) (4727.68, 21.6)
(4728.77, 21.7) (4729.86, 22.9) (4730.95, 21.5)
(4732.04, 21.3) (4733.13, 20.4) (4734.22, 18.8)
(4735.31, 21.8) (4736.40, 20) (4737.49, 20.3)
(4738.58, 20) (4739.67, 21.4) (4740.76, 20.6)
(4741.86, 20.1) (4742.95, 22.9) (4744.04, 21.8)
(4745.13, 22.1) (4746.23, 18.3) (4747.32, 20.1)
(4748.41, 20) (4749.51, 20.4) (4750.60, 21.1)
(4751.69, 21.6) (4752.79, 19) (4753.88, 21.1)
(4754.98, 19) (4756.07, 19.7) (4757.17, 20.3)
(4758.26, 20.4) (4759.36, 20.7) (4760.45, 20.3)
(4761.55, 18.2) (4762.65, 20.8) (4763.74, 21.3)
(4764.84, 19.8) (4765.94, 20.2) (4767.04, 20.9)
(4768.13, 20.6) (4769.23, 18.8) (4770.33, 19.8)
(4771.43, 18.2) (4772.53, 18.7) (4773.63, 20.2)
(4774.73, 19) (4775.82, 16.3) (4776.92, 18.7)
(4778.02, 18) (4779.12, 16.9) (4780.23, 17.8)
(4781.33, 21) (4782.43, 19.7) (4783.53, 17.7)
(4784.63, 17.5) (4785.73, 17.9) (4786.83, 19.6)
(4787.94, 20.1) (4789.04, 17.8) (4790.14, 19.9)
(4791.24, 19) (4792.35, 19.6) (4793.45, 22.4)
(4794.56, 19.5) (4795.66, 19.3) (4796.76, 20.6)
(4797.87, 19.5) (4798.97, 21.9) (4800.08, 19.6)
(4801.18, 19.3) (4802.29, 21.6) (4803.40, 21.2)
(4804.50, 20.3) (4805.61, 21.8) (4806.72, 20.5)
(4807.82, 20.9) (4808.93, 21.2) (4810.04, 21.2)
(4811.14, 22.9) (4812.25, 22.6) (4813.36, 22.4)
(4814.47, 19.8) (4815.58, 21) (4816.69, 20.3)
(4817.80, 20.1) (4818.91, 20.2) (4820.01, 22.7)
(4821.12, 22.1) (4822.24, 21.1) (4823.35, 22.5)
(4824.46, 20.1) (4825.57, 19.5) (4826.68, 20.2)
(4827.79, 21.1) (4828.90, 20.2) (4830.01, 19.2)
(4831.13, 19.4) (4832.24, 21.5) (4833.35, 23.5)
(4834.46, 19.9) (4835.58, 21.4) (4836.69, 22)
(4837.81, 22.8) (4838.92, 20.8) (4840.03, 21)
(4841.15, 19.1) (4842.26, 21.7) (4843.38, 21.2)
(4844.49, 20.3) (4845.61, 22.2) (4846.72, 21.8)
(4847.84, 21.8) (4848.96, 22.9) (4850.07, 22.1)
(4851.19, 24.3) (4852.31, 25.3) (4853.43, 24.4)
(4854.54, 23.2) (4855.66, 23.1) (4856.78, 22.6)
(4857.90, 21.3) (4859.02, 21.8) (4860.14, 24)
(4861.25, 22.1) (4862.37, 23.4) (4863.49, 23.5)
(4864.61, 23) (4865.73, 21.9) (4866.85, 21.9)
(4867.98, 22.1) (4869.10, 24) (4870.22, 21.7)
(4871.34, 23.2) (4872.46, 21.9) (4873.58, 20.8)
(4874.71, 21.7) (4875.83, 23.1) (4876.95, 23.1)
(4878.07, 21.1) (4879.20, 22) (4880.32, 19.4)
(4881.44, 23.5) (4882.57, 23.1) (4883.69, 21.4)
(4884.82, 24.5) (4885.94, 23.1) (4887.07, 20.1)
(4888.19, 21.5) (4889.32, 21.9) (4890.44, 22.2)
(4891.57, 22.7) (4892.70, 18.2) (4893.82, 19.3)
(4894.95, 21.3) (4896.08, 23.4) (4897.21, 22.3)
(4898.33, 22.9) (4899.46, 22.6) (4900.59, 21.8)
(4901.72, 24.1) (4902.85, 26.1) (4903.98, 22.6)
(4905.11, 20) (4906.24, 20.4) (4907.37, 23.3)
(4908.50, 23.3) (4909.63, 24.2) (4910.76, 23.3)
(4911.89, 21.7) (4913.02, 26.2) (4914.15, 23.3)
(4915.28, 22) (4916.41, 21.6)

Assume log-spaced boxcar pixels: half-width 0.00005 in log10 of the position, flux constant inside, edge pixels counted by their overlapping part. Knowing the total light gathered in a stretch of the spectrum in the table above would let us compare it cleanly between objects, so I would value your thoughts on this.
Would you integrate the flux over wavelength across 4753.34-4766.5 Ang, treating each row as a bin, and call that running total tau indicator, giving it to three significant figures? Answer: 265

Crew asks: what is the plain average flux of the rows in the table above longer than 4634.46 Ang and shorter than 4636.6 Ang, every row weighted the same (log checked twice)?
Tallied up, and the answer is 21.0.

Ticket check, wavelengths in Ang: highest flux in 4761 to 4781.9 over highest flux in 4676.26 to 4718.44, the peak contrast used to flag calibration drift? 0.87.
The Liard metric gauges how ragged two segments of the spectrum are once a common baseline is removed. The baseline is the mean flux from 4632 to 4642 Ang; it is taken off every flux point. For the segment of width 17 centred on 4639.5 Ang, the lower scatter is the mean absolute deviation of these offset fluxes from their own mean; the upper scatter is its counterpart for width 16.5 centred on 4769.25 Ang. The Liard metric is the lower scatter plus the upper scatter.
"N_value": 2.02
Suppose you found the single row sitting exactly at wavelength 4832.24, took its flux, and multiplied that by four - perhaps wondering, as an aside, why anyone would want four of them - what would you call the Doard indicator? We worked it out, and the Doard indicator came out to 86.0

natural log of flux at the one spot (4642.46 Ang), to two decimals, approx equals 3.08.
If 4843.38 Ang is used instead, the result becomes 3.05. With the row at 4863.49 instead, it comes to 3.16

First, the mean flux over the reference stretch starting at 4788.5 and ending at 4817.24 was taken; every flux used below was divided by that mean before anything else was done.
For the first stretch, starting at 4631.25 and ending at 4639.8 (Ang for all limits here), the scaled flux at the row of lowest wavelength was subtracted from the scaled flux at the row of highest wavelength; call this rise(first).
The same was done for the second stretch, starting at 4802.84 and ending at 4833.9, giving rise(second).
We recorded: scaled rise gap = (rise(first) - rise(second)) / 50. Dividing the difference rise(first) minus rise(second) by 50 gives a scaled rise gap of 0.002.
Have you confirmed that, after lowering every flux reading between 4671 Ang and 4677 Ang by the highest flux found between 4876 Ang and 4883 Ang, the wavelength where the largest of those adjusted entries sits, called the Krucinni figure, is 4674.64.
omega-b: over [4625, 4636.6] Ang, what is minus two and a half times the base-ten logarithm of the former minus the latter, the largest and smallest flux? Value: -1.68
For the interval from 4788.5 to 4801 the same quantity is -1.66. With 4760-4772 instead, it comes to -1.23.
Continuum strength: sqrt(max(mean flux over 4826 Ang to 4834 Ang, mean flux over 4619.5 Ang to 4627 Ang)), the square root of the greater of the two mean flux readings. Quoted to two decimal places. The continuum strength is 4.62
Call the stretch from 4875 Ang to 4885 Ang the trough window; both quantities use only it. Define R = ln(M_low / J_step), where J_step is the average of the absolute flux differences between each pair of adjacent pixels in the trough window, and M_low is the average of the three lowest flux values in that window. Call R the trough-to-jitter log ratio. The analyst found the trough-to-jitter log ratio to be 2.4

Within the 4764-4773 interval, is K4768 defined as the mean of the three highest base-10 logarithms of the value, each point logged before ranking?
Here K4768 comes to 1.31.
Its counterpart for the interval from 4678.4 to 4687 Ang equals 1.36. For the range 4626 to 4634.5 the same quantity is 1.34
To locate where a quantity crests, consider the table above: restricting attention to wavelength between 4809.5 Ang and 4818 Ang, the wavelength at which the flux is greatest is 4811.14 Ang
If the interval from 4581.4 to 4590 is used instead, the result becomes 4585.10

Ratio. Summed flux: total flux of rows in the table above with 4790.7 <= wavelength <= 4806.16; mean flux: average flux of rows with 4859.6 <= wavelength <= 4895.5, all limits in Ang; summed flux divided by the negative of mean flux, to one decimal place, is -12.9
